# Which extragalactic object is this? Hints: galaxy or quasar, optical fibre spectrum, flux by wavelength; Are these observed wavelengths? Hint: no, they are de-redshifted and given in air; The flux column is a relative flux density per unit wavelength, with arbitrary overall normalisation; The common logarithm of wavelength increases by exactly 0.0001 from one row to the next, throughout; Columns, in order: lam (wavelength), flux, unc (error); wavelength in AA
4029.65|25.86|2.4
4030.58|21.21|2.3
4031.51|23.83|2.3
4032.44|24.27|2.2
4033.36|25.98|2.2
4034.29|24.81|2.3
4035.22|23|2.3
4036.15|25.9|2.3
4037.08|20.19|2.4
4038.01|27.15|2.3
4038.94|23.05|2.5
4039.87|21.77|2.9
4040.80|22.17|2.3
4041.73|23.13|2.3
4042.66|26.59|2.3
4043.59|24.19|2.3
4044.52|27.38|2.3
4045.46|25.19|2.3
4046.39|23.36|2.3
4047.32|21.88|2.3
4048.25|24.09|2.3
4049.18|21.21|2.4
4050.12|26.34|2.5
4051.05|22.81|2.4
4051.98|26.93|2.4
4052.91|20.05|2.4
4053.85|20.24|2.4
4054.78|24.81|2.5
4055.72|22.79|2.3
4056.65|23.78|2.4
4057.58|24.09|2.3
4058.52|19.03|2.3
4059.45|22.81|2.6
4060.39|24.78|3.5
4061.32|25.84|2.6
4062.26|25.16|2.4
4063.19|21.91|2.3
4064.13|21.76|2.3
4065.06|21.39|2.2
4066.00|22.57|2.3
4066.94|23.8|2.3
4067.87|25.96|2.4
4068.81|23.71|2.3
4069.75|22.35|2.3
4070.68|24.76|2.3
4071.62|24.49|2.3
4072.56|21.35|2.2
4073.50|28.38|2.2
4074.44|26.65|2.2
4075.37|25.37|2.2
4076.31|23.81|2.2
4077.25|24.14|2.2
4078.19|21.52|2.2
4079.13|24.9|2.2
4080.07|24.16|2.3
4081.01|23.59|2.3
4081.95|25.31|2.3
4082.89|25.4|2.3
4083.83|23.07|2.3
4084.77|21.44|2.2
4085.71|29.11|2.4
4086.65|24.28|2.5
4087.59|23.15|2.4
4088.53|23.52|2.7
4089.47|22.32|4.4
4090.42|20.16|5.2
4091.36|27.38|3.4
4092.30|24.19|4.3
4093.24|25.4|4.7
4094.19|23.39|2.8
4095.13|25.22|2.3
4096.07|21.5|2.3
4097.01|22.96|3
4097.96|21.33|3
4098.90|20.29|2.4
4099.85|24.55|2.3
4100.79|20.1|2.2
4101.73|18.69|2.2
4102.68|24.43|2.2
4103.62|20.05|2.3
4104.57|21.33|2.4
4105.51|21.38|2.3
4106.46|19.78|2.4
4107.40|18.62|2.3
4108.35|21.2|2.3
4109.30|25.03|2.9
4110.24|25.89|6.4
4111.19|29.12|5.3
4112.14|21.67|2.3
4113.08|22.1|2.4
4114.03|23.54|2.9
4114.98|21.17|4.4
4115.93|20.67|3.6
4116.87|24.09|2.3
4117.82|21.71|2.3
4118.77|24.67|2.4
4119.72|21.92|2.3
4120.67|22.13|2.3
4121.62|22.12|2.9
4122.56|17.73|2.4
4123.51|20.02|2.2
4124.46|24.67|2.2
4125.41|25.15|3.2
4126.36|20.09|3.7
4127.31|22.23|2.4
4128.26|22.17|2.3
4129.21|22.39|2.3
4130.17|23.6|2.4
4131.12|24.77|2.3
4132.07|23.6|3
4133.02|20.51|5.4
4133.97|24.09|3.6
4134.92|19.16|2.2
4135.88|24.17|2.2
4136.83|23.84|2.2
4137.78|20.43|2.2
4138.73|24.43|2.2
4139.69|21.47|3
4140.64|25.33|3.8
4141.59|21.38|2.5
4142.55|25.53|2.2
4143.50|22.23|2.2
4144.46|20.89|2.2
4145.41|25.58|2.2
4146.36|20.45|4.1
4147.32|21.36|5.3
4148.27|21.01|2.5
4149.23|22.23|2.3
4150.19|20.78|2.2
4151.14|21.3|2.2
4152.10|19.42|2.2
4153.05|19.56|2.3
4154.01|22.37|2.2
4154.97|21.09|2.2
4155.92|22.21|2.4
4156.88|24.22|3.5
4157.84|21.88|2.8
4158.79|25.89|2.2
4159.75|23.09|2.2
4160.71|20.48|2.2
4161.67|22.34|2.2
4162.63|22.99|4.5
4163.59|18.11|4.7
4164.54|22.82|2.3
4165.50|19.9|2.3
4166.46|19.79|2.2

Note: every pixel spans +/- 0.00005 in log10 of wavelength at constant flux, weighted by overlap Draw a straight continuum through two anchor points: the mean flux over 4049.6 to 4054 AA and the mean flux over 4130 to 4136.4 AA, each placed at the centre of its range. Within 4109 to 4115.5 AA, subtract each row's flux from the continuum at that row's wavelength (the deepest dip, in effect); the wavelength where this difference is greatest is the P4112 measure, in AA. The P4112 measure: 4114.98 AA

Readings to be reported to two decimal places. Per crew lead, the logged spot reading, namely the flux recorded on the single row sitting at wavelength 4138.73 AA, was 24.43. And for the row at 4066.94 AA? 23.80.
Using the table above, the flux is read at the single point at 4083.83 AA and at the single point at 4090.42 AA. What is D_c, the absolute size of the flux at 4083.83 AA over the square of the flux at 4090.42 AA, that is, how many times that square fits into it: 0.057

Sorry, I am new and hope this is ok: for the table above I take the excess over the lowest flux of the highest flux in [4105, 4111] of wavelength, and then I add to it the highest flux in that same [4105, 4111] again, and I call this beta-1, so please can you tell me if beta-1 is 33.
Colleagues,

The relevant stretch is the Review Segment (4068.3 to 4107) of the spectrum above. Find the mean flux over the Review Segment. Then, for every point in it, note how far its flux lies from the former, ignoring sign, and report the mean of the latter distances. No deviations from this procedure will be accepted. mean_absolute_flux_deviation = 1.86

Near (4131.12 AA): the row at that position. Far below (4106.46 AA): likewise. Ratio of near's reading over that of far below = 1.3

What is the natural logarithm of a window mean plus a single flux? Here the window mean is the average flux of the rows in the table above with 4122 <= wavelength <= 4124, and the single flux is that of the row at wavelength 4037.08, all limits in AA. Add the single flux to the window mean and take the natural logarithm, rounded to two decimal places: 3.67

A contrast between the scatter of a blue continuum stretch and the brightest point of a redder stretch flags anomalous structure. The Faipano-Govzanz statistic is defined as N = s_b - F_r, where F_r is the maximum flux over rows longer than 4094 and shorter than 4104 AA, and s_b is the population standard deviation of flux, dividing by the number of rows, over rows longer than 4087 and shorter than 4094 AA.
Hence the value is -23.1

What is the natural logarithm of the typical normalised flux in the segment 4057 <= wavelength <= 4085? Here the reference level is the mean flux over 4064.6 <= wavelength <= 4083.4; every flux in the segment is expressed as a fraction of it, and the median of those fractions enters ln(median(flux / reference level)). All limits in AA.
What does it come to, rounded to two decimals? -0.01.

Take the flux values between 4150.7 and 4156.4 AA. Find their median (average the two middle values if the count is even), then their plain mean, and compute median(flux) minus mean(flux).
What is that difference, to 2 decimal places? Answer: 0.20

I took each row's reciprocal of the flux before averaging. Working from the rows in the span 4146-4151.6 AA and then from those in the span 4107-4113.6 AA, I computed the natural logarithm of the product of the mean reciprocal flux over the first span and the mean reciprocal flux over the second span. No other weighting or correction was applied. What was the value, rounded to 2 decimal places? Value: -6.19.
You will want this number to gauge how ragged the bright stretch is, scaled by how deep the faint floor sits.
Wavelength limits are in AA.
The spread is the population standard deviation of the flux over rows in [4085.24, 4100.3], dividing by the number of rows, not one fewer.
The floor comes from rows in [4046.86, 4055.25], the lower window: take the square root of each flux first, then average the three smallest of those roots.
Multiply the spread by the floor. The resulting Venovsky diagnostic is 10.5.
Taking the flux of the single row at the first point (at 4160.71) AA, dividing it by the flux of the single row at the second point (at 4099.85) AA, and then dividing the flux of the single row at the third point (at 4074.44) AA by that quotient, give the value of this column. 32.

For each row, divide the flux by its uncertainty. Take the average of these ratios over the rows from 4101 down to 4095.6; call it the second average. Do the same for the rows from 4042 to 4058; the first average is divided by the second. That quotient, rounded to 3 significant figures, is 1.16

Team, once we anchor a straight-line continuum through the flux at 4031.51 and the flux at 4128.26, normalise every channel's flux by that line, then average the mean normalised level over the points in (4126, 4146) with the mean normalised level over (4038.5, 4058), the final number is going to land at 1.02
